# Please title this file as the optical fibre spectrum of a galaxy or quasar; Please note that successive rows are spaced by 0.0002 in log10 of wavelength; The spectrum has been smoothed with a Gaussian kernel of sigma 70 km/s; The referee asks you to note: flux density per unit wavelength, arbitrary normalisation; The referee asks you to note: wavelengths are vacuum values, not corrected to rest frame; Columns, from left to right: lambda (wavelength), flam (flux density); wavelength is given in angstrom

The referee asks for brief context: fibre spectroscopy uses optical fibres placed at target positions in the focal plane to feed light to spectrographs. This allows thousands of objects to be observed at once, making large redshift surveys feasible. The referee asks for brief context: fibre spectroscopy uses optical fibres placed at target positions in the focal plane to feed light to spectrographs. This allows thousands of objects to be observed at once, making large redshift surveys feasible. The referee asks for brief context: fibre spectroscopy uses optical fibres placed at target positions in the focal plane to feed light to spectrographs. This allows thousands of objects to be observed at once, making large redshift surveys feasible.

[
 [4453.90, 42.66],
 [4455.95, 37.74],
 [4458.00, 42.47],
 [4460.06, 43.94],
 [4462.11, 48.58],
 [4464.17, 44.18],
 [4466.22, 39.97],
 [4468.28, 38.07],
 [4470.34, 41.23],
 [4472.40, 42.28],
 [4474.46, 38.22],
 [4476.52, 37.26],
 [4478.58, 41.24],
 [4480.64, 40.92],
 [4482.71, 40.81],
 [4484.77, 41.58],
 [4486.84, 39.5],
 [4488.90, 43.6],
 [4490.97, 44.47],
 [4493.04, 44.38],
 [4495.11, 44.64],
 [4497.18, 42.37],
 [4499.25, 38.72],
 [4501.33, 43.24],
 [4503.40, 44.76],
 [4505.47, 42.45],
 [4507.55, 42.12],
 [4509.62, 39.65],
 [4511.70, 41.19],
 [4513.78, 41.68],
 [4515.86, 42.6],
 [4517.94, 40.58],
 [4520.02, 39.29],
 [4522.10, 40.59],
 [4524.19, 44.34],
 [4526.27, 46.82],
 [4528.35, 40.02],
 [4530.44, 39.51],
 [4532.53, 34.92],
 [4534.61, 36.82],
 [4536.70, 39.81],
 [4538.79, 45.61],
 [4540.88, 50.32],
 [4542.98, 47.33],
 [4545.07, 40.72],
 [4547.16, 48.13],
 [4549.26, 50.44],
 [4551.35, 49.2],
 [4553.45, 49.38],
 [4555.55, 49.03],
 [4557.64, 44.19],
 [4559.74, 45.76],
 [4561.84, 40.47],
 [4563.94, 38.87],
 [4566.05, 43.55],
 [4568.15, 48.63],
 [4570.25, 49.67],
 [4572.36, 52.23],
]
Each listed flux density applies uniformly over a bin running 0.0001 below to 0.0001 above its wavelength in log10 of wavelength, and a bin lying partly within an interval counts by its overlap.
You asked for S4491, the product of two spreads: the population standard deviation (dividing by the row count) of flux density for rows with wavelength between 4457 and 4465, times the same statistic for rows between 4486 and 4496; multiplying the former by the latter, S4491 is 4.4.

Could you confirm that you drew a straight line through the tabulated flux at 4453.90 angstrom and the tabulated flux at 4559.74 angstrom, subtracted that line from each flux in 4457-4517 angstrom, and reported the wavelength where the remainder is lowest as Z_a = 4476.52 angstrom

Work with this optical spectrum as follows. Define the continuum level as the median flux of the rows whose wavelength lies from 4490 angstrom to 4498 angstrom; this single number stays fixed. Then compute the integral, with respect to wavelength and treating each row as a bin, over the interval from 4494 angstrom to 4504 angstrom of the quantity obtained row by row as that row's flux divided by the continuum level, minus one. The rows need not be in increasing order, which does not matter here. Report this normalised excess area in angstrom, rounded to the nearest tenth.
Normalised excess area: -0.4 angstrom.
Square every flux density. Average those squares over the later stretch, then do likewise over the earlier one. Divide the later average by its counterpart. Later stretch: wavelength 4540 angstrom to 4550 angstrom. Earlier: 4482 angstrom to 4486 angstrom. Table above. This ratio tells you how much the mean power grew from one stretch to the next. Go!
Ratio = 1.3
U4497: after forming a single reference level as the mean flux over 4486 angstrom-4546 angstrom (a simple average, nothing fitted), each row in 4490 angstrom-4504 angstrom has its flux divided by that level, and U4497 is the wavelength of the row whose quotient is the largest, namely 4503.40 angstrom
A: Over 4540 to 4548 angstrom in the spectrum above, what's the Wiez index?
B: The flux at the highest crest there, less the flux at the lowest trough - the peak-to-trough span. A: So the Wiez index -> 9.6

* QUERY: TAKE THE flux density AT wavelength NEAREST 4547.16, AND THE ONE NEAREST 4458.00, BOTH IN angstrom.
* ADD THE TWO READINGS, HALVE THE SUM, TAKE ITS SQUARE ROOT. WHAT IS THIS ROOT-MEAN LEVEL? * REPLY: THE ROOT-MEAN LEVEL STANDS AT 6.73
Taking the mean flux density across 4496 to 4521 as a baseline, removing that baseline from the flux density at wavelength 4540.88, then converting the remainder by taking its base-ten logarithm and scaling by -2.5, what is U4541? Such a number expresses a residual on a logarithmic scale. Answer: -2.4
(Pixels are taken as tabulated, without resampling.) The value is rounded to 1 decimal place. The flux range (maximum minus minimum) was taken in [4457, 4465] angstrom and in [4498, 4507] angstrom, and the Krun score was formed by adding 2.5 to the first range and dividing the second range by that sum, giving 0.7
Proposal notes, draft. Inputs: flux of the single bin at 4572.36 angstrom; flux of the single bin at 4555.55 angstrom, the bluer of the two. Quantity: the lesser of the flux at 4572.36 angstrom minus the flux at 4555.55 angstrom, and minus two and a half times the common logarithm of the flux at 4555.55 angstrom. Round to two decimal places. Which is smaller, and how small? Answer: -4.23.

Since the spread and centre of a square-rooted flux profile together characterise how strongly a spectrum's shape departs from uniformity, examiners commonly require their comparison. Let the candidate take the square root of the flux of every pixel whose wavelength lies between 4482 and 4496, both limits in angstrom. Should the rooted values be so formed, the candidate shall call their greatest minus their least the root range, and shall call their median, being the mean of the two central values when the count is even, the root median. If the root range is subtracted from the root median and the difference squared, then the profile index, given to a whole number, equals 39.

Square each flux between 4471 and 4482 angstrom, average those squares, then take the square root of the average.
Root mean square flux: 40.0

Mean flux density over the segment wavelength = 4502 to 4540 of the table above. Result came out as 41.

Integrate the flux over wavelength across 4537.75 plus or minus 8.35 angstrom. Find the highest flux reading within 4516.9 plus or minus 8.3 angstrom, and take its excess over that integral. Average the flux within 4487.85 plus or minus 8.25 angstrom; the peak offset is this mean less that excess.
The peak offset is 698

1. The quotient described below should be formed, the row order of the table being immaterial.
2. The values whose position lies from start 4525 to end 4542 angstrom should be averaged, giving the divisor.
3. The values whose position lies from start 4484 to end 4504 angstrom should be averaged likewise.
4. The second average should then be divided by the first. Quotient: 1.02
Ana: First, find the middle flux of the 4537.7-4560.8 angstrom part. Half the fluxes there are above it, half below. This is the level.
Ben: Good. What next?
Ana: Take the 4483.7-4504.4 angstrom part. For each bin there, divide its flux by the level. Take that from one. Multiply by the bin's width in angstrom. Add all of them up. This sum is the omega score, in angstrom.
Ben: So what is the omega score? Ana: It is 2.3 angstrom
